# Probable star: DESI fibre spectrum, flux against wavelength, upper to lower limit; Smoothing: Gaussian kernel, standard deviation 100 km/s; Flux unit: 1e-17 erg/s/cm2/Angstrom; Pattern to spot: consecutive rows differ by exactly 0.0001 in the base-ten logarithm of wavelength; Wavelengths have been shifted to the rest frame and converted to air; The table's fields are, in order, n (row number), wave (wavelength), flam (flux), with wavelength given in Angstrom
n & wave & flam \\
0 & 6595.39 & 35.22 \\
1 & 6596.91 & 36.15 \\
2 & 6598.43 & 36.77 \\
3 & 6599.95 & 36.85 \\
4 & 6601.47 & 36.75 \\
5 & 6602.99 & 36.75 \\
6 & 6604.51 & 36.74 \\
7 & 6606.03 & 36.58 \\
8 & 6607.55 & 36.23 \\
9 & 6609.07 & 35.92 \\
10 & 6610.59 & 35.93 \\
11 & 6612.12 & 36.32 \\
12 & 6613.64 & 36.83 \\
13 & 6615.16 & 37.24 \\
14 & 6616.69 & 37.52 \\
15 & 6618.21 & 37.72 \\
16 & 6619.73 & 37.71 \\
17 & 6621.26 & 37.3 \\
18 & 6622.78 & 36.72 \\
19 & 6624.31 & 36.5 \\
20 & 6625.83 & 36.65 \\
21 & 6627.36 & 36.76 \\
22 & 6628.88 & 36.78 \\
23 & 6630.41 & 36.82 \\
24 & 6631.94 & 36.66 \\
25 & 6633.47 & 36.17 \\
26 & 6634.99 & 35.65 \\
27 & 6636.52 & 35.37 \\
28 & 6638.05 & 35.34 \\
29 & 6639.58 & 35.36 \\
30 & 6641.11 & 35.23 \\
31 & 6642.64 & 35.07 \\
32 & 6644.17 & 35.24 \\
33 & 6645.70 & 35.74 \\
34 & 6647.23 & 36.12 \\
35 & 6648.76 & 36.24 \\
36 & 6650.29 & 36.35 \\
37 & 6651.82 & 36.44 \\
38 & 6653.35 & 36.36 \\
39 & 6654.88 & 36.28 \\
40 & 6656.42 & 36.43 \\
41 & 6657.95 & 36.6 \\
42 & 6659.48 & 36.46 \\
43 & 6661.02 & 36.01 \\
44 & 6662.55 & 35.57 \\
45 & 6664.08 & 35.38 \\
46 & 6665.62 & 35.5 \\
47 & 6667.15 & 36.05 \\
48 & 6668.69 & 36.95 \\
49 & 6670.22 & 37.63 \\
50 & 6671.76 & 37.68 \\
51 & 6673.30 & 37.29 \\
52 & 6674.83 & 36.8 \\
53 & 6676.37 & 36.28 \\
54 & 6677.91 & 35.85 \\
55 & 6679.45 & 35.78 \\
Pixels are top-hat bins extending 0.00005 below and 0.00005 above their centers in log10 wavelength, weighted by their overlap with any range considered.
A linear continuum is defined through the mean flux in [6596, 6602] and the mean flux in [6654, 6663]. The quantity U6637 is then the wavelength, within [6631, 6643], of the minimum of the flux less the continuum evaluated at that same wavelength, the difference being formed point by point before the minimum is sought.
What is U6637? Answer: 6642.64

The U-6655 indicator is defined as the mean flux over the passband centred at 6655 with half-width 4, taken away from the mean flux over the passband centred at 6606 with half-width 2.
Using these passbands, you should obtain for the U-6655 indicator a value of 0.1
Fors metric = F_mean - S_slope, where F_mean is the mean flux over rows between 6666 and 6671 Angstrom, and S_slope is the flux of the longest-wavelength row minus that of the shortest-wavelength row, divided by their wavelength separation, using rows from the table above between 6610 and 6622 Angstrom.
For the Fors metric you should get 36.7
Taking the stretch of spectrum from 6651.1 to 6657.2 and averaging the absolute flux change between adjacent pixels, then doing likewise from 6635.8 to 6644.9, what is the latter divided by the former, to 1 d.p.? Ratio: 1.0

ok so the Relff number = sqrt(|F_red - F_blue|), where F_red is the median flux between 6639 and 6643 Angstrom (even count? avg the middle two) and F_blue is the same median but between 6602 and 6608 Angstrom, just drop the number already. 1.2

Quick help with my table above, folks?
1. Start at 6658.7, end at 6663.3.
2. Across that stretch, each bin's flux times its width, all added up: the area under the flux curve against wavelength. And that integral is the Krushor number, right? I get 166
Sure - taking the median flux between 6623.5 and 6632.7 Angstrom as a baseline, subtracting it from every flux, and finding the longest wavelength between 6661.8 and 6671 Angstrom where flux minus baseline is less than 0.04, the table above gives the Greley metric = 6667.15 Angstrom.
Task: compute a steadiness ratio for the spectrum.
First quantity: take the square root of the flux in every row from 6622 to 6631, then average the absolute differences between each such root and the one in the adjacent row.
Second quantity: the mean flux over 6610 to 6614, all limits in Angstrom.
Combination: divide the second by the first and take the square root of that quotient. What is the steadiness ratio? 63.8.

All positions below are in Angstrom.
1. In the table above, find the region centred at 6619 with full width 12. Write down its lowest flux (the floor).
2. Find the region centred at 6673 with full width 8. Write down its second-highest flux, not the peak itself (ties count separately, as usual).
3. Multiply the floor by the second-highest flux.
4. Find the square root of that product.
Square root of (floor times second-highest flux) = 37.1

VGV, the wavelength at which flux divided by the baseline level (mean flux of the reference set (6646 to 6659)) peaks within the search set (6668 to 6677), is 6671.76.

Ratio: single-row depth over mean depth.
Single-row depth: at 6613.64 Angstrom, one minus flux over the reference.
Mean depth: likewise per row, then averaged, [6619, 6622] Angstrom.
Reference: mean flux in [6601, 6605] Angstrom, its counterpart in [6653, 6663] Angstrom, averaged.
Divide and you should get 0.3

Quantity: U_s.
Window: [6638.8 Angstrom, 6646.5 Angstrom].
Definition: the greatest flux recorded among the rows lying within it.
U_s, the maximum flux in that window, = 35.74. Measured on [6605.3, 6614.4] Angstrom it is 36.83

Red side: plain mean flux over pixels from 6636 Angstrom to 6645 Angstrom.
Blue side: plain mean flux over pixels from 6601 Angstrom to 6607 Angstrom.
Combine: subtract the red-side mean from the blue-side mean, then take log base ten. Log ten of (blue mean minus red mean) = 0.16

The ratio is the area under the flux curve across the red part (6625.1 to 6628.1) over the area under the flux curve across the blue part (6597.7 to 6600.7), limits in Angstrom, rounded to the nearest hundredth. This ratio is 1.00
